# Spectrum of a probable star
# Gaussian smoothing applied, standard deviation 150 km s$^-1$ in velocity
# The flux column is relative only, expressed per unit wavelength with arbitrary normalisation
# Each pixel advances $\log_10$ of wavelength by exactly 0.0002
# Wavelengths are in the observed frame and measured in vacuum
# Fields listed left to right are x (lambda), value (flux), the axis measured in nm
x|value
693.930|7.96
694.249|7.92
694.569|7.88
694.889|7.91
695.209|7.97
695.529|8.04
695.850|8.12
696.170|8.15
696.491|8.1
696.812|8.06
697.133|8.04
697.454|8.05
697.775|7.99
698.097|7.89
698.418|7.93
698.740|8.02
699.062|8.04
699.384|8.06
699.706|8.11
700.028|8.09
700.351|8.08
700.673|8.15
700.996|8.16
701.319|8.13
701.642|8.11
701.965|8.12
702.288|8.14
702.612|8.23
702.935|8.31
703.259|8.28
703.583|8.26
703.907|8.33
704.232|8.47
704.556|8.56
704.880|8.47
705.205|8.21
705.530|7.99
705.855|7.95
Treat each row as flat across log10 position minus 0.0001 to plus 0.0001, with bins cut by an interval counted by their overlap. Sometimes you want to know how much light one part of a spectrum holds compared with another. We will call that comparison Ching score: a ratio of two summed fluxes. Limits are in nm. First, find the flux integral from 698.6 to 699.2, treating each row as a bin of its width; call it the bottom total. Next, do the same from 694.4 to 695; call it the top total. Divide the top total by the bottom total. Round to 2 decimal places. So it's 0.98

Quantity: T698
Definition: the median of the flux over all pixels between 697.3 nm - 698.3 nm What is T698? 7.99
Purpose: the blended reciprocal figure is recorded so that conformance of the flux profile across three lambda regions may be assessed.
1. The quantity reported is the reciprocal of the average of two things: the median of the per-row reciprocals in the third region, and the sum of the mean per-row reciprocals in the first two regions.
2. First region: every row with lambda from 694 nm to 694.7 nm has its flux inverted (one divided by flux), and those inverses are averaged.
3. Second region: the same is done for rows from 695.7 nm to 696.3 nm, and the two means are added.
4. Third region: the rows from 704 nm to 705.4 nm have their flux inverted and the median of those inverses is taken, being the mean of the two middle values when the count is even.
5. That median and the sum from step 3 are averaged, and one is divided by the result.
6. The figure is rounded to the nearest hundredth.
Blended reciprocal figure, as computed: 5.44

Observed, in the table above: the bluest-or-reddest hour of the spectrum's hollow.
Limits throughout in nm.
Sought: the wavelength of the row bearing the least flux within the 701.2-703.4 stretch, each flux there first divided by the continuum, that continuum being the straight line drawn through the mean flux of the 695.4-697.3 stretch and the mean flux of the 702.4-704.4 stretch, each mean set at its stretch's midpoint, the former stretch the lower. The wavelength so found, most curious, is 701.965 nm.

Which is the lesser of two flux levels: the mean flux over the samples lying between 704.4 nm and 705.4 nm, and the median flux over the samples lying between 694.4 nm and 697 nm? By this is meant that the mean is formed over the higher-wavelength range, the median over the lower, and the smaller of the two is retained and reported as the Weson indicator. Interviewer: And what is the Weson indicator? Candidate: 8.05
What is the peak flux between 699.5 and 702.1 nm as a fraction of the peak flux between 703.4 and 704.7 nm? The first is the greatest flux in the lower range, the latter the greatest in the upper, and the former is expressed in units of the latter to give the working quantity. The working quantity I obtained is 0.95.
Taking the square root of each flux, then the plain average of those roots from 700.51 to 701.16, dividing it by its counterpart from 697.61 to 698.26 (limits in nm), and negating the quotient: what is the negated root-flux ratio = -1.01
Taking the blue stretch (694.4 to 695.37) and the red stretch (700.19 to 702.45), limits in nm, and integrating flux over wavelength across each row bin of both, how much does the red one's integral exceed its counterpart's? 11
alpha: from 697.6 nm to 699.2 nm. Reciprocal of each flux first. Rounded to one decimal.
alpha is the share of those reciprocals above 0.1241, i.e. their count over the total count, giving 1.0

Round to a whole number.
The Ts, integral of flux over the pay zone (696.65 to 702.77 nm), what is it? 49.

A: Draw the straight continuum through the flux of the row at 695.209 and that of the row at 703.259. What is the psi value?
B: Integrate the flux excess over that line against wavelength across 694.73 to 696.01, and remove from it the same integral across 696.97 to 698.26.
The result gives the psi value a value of 0.13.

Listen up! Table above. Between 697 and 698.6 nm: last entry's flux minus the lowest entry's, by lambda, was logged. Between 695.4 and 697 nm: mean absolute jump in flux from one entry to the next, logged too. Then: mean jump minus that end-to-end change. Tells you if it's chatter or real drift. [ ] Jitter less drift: 0.16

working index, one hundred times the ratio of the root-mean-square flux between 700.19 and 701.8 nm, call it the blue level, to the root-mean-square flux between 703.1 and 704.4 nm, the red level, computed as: 97.5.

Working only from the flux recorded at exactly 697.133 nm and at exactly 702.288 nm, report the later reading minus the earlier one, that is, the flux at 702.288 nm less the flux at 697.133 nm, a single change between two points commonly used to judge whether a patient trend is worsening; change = 0.10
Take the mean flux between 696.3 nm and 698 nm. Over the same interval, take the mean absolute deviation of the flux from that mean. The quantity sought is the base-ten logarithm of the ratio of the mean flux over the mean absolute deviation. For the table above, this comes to 2.5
